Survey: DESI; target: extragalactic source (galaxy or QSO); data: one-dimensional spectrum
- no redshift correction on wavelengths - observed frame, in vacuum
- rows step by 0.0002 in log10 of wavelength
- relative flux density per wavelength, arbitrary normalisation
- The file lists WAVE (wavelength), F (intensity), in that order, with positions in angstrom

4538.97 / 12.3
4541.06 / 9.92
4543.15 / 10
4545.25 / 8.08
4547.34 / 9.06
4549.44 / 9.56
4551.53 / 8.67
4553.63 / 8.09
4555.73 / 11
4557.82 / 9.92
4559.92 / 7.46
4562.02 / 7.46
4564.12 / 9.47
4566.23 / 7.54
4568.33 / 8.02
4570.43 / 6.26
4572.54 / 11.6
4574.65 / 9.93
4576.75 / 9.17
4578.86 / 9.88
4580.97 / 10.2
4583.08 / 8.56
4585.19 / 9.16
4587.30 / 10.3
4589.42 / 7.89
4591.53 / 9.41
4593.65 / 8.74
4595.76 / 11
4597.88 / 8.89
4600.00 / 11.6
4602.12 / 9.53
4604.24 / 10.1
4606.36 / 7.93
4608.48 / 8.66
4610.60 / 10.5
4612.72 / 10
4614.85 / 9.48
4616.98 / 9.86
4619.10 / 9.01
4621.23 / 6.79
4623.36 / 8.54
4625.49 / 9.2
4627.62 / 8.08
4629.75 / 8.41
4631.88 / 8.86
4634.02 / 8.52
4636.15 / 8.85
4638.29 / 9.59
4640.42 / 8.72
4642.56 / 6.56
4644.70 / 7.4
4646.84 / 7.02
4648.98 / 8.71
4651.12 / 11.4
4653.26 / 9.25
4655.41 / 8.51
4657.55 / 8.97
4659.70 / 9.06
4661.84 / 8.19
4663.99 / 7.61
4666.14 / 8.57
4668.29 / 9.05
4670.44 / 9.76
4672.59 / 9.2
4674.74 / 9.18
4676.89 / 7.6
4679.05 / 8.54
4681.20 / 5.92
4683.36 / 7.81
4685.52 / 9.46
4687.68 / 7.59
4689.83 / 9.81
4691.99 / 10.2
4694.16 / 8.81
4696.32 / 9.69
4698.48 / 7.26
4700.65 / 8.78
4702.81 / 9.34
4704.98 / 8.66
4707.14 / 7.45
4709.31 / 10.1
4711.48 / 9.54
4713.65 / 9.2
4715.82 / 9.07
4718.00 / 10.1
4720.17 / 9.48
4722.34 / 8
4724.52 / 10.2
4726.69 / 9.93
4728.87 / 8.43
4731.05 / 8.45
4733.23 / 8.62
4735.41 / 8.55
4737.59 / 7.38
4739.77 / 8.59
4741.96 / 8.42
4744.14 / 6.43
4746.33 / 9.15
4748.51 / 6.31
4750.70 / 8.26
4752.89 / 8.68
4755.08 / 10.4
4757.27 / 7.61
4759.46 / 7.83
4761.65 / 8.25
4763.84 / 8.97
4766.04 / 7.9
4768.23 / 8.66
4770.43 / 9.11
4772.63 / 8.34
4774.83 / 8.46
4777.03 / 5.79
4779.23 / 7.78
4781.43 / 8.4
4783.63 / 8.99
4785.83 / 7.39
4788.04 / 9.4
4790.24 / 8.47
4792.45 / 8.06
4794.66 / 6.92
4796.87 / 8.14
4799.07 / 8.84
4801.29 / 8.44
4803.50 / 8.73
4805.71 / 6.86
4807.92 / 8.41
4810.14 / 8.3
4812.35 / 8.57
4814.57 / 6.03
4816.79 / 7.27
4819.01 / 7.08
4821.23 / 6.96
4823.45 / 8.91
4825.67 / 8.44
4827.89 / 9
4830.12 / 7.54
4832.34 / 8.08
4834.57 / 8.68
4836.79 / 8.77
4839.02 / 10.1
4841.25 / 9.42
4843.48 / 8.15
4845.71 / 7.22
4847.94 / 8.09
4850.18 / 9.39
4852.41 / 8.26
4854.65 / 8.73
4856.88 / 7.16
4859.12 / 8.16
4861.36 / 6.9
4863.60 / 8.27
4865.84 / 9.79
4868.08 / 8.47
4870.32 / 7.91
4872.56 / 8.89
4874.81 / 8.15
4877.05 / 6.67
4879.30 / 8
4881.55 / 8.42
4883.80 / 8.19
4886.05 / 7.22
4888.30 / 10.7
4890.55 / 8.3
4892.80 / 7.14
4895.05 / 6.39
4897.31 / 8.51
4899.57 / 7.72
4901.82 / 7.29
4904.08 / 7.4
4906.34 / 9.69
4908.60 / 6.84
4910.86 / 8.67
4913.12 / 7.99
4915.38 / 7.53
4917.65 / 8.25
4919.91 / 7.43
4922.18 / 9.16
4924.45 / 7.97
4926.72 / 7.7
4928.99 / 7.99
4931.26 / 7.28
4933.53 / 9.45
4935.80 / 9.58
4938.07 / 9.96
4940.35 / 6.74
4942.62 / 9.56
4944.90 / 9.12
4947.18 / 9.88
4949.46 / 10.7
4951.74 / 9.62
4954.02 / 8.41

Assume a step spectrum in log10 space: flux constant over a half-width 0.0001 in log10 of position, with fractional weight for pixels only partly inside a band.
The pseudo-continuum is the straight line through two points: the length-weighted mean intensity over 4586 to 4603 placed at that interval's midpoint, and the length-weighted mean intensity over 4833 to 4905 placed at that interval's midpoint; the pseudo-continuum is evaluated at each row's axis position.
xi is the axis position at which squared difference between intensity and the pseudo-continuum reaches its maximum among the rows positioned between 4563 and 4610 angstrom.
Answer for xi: 4570.43 angstrom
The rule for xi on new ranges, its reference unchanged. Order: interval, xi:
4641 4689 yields 4681.20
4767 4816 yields 4777.03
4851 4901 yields 4888.30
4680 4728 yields 4681.20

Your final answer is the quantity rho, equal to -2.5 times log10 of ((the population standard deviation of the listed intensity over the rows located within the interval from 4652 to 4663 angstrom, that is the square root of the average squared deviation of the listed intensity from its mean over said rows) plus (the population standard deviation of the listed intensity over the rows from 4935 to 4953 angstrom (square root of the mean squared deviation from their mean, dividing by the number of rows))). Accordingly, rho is -0.42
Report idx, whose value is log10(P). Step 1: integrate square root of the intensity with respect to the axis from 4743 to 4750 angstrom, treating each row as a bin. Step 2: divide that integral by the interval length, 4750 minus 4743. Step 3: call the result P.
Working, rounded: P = 2.70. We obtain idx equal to 0.43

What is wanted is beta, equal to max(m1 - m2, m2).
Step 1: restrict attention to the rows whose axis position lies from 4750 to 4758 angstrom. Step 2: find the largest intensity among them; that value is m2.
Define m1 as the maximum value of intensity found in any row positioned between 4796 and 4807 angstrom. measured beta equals 10.4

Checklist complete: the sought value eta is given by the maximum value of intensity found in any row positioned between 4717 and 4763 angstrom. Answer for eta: 10.4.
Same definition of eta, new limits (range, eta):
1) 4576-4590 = 10.3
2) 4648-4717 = 11.4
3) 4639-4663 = 11.4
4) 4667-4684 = 9.76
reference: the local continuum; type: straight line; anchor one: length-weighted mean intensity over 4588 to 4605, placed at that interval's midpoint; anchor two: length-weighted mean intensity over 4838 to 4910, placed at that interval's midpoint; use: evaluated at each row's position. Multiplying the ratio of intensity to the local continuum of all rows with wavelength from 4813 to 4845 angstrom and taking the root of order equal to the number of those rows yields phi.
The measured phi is 0.96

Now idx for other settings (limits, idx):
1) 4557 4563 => 0.46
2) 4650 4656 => 0.49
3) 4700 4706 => 0.48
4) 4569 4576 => 0.48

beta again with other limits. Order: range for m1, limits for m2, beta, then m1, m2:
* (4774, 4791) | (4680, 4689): 9.5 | 9.4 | 9.46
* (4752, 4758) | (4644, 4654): 11.4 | 10.4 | 11.4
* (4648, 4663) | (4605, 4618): 10.5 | 11.4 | 10.5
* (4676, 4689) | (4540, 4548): 10.0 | 9.46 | 10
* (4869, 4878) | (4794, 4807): 8.8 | 8.89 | 8.84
